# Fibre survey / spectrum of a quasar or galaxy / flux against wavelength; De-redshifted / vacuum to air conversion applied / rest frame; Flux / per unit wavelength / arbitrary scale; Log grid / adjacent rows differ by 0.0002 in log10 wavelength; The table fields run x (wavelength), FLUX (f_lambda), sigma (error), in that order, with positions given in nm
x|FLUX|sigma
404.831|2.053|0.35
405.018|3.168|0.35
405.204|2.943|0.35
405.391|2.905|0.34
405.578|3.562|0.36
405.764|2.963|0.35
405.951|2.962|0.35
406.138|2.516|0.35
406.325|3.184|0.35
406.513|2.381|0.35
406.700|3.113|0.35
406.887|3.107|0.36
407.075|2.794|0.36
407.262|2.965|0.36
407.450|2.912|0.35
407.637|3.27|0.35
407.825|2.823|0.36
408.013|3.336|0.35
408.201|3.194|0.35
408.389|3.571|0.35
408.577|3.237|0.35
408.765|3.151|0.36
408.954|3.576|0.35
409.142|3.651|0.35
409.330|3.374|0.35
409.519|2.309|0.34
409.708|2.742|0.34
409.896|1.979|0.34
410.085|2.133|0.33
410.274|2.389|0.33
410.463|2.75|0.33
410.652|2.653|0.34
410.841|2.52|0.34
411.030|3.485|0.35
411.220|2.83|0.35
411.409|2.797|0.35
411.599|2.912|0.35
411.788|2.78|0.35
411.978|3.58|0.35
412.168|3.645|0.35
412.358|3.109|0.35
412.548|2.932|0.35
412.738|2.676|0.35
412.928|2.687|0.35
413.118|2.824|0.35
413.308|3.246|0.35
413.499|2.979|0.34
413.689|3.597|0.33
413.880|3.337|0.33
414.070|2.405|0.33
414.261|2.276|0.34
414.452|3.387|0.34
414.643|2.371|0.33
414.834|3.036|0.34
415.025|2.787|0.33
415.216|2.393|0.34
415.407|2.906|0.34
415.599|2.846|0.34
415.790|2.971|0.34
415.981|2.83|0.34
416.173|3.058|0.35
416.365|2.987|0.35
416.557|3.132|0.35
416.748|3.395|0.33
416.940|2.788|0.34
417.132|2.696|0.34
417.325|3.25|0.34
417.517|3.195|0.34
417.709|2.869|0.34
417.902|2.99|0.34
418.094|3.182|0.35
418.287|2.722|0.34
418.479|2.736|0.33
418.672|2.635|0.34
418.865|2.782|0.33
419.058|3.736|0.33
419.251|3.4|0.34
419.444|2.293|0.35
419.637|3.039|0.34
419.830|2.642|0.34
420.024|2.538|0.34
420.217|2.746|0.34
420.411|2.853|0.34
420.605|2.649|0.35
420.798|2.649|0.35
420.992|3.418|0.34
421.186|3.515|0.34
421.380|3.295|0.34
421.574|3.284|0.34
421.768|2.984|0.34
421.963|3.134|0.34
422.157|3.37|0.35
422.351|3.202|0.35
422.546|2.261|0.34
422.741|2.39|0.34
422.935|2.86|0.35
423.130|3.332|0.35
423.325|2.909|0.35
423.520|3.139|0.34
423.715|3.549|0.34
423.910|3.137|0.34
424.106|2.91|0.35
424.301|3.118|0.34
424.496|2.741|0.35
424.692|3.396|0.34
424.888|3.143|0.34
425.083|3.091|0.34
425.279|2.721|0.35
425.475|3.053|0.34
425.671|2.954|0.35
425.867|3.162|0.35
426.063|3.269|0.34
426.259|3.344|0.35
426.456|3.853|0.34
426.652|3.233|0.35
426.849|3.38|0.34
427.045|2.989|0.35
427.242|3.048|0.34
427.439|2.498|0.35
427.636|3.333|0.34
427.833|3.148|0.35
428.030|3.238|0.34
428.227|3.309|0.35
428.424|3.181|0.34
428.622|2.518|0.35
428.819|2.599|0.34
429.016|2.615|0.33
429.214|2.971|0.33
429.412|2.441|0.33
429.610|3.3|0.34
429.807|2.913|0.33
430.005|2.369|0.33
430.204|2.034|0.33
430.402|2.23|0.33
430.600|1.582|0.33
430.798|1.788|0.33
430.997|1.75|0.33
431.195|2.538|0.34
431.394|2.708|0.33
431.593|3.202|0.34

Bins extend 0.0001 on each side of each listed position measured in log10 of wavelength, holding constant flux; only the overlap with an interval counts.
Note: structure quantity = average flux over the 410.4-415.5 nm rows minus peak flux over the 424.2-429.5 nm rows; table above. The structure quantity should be -0.93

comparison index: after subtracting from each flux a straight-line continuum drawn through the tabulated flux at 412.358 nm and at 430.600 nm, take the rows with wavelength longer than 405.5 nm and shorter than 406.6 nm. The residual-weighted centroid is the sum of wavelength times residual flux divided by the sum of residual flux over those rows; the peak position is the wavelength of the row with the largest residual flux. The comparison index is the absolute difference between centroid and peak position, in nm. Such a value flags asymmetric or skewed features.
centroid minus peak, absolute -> 0.58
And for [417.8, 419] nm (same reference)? 0.15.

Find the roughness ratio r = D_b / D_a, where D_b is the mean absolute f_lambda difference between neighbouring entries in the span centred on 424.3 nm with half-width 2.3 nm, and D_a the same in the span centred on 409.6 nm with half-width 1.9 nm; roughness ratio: 0.86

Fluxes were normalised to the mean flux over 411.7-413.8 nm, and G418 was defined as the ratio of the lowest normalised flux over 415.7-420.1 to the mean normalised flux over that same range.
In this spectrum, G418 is 0.777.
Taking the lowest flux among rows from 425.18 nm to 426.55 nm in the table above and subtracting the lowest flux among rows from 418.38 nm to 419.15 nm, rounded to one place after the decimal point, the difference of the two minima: 0.1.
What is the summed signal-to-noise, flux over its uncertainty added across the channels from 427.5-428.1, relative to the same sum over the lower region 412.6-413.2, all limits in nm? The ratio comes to 1.21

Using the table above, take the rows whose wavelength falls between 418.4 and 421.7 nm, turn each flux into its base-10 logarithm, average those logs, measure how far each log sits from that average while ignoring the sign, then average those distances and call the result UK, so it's 0.0512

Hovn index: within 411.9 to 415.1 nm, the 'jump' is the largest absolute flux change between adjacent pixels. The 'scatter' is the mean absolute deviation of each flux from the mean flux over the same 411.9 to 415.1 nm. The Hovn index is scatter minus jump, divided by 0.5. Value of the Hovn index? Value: -1.52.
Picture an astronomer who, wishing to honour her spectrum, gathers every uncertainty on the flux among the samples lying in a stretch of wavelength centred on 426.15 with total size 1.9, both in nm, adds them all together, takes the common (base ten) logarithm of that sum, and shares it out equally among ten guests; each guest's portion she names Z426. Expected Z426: 0.0539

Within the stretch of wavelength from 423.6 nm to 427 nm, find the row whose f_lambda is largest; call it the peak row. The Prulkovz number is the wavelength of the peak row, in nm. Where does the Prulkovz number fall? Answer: 426.456 nm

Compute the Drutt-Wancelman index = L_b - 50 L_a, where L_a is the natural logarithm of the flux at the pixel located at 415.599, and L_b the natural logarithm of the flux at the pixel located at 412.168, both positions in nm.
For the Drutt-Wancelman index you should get -51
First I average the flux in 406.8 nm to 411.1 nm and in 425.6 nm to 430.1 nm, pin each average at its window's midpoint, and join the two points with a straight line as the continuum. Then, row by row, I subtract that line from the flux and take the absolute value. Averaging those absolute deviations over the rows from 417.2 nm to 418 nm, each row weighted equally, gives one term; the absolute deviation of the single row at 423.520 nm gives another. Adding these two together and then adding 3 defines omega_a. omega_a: 3.28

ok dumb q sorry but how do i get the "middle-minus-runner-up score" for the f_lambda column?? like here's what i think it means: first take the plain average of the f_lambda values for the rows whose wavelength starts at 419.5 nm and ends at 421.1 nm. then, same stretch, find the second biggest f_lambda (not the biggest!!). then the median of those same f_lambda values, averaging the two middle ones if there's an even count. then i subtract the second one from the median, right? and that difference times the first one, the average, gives -0.96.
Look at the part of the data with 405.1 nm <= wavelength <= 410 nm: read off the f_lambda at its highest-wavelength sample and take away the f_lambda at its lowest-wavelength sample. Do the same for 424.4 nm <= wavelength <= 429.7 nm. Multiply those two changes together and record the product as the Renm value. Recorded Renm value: -0.54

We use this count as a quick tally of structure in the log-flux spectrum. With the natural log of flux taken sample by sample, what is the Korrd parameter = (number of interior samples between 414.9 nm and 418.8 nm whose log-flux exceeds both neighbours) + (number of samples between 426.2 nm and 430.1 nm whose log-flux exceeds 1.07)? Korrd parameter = 20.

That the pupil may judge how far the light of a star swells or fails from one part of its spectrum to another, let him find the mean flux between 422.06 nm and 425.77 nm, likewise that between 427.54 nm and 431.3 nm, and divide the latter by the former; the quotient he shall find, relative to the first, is 0.87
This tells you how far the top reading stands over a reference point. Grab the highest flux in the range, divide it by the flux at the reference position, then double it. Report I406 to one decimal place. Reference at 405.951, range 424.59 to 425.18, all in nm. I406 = 2.3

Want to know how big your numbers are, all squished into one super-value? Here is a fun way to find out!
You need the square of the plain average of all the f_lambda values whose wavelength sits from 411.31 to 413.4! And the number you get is 9.1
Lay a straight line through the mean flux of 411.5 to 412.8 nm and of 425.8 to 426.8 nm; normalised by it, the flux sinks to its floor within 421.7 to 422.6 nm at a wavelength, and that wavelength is 422.546 nm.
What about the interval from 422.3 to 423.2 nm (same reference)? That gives 422.546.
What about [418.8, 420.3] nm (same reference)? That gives 419.444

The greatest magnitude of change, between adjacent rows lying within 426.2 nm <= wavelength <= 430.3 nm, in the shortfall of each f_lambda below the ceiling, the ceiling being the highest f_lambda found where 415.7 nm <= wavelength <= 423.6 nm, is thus 0.86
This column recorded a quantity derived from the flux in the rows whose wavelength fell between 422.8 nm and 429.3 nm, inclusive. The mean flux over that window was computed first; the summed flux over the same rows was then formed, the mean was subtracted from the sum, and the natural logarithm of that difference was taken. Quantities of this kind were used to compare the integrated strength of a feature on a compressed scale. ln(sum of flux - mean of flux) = 4.6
